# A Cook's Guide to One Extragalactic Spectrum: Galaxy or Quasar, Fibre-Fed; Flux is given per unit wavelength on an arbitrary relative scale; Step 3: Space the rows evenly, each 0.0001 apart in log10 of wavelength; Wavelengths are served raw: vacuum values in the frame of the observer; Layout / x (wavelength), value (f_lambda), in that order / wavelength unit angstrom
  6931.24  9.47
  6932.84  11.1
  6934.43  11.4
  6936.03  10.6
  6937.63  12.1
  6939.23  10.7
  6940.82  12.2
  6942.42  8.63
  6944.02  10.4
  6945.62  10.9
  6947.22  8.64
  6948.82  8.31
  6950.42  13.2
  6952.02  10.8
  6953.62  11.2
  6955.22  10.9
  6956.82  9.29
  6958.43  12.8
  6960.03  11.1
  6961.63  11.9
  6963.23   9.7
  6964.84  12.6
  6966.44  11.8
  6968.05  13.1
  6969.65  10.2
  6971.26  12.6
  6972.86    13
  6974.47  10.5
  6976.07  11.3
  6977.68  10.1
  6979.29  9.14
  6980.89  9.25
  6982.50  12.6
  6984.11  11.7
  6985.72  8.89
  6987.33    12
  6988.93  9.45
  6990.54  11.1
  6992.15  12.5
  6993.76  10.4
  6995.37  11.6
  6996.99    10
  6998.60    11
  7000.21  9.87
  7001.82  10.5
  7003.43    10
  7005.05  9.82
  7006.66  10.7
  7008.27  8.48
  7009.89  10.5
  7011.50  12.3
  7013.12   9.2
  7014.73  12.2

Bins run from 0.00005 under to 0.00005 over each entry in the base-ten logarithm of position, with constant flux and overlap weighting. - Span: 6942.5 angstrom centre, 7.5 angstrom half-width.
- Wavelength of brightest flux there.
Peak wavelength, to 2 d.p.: 6940.82 angstrom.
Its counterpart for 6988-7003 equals 6992.15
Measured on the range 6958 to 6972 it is 6968.05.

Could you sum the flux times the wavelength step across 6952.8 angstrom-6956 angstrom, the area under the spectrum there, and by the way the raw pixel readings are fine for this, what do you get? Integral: 35.4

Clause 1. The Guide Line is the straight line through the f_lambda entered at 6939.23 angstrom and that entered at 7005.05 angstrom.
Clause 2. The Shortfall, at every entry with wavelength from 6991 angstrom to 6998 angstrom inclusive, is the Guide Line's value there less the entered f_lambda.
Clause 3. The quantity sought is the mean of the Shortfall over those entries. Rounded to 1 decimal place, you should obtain -1.2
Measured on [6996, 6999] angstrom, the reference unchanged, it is -0.6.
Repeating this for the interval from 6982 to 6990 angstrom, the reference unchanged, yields -0.8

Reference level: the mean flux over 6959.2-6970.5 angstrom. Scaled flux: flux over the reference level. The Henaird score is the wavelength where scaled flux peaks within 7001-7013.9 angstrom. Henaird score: 7011.50 angstrom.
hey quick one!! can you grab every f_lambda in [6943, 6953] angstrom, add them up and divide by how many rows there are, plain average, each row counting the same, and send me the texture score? 10.4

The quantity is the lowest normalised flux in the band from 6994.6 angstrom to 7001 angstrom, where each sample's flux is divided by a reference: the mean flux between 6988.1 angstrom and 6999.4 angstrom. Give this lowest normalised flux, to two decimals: 0.91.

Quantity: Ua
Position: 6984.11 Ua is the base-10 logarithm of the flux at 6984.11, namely 1.07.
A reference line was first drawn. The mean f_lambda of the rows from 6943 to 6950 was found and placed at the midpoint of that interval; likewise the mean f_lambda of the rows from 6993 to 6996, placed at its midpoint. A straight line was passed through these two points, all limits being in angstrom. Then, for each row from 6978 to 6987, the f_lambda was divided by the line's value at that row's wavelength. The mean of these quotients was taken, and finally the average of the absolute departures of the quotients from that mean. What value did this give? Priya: 0.136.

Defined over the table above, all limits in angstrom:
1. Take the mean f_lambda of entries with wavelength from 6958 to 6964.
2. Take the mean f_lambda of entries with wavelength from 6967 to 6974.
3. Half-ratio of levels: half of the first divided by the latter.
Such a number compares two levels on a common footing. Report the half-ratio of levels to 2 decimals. 0.47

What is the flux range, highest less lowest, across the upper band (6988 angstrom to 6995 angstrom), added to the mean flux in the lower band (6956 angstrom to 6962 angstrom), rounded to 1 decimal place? 14.3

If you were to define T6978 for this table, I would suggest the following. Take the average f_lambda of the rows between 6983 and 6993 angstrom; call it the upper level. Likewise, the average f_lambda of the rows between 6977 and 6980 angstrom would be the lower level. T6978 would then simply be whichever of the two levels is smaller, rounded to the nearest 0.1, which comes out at 9.6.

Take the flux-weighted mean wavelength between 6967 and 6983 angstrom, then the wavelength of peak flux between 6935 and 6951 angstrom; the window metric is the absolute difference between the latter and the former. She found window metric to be 24.6 angstrom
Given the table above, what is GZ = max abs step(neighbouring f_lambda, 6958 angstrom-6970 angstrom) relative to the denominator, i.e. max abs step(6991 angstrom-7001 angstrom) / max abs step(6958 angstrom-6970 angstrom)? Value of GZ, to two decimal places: 0.72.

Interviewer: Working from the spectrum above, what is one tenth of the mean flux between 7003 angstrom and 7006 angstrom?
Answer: 0.99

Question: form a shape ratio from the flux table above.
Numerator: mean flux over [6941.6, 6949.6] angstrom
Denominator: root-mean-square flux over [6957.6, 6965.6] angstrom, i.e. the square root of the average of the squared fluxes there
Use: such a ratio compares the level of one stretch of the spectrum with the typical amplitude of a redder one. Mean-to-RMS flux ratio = 0.80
